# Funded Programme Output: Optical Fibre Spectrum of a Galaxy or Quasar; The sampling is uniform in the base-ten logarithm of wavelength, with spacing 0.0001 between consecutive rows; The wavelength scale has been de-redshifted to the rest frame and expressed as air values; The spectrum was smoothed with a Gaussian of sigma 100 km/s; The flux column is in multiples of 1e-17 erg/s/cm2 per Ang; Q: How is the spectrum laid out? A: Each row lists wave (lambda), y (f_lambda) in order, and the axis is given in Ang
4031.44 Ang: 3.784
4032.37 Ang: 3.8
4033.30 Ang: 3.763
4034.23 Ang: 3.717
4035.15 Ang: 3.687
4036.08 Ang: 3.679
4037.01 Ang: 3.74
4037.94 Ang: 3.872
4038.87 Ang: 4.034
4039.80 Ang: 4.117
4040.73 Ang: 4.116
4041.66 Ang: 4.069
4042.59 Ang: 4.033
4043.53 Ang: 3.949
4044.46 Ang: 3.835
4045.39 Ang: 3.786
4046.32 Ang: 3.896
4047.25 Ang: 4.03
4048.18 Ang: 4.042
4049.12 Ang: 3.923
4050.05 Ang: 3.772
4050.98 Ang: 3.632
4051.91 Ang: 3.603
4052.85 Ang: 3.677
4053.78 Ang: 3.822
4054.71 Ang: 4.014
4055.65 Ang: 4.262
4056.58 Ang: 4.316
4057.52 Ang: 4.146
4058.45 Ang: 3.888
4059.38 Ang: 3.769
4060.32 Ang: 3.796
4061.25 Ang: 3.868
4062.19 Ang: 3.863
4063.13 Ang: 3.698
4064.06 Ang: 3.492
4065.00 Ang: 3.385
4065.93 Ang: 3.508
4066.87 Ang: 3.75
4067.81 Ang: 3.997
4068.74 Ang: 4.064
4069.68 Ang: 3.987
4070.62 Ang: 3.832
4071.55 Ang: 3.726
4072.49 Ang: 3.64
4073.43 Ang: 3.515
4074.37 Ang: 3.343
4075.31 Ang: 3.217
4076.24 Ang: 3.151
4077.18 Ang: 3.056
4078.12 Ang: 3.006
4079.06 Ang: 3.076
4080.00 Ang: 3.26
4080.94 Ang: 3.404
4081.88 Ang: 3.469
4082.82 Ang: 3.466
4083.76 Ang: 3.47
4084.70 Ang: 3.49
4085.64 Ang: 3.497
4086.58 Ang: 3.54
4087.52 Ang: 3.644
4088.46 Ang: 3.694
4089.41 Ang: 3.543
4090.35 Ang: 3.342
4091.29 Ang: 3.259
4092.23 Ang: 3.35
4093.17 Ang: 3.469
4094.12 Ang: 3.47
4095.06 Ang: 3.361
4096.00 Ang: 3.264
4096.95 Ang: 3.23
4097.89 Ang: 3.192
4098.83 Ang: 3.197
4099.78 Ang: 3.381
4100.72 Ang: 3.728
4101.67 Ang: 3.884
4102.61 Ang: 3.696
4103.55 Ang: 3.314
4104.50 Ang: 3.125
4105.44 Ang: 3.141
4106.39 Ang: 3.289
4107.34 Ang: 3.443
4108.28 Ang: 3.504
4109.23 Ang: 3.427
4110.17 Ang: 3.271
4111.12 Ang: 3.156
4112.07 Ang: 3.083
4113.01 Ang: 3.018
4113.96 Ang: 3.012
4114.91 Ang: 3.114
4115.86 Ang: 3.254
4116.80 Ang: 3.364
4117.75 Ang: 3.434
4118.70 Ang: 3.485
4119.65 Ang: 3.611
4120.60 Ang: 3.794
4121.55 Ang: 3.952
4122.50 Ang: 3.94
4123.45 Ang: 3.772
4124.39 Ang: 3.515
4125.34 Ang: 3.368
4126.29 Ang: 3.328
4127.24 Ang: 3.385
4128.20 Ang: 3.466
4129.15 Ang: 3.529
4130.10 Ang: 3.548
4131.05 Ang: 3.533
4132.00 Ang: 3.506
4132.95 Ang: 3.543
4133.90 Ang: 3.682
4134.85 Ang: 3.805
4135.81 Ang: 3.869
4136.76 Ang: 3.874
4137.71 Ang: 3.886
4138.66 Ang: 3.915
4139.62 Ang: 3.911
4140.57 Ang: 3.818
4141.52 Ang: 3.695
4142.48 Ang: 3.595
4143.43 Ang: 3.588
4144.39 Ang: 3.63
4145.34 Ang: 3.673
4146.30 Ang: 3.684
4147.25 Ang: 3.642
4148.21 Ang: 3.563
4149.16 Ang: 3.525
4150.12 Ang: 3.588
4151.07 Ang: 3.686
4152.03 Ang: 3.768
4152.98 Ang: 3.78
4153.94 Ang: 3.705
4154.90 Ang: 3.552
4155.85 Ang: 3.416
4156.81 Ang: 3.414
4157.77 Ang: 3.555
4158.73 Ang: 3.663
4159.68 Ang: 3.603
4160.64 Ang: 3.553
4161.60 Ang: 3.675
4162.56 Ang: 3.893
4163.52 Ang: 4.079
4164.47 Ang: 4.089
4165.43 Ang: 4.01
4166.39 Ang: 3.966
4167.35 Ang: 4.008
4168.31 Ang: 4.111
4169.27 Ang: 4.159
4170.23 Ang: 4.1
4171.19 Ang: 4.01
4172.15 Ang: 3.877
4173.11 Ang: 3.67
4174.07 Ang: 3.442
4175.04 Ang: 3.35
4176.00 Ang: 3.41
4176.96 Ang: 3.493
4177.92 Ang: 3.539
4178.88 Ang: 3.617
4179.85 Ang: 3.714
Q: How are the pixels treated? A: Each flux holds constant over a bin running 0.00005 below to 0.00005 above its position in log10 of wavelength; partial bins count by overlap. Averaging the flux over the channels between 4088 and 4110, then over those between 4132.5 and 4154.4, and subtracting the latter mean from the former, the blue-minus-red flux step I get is -0.3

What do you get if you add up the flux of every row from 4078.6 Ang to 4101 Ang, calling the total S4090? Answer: 81.8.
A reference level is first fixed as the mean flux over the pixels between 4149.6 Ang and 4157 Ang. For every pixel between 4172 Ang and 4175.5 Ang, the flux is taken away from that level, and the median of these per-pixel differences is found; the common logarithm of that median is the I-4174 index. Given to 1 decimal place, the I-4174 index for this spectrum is -1.2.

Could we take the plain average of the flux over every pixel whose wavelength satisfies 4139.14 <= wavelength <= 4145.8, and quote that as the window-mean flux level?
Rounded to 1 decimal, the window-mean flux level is 3.7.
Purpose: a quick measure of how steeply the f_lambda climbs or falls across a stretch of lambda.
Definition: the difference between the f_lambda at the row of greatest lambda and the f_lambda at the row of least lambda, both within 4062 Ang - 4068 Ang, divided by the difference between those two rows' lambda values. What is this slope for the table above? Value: 0.02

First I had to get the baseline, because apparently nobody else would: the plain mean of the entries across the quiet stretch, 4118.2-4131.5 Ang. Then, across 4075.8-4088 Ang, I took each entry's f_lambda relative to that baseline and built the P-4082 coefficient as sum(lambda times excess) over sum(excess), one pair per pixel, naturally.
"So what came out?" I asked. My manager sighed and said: 4079.1 Ang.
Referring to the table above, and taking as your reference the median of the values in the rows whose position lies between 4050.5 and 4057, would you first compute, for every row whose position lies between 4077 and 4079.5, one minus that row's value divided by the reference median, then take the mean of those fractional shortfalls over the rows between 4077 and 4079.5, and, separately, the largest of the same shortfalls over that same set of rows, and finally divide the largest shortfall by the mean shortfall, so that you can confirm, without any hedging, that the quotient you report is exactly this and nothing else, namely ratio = 1.05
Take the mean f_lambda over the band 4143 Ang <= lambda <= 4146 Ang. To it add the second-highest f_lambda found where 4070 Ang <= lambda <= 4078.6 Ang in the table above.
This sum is 7.4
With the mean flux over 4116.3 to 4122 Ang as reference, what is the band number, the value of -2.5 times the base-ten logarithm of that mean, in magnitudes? -1.39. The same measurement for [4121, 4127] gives -1.40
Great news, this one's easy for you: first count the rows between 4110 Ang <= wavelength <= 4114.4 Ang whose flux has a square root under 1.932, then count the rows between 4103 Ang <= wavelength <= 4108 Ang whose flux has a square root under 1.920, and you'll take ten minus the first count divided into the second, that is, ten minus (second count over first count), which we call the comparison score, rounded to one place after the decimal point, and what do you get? 9.0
